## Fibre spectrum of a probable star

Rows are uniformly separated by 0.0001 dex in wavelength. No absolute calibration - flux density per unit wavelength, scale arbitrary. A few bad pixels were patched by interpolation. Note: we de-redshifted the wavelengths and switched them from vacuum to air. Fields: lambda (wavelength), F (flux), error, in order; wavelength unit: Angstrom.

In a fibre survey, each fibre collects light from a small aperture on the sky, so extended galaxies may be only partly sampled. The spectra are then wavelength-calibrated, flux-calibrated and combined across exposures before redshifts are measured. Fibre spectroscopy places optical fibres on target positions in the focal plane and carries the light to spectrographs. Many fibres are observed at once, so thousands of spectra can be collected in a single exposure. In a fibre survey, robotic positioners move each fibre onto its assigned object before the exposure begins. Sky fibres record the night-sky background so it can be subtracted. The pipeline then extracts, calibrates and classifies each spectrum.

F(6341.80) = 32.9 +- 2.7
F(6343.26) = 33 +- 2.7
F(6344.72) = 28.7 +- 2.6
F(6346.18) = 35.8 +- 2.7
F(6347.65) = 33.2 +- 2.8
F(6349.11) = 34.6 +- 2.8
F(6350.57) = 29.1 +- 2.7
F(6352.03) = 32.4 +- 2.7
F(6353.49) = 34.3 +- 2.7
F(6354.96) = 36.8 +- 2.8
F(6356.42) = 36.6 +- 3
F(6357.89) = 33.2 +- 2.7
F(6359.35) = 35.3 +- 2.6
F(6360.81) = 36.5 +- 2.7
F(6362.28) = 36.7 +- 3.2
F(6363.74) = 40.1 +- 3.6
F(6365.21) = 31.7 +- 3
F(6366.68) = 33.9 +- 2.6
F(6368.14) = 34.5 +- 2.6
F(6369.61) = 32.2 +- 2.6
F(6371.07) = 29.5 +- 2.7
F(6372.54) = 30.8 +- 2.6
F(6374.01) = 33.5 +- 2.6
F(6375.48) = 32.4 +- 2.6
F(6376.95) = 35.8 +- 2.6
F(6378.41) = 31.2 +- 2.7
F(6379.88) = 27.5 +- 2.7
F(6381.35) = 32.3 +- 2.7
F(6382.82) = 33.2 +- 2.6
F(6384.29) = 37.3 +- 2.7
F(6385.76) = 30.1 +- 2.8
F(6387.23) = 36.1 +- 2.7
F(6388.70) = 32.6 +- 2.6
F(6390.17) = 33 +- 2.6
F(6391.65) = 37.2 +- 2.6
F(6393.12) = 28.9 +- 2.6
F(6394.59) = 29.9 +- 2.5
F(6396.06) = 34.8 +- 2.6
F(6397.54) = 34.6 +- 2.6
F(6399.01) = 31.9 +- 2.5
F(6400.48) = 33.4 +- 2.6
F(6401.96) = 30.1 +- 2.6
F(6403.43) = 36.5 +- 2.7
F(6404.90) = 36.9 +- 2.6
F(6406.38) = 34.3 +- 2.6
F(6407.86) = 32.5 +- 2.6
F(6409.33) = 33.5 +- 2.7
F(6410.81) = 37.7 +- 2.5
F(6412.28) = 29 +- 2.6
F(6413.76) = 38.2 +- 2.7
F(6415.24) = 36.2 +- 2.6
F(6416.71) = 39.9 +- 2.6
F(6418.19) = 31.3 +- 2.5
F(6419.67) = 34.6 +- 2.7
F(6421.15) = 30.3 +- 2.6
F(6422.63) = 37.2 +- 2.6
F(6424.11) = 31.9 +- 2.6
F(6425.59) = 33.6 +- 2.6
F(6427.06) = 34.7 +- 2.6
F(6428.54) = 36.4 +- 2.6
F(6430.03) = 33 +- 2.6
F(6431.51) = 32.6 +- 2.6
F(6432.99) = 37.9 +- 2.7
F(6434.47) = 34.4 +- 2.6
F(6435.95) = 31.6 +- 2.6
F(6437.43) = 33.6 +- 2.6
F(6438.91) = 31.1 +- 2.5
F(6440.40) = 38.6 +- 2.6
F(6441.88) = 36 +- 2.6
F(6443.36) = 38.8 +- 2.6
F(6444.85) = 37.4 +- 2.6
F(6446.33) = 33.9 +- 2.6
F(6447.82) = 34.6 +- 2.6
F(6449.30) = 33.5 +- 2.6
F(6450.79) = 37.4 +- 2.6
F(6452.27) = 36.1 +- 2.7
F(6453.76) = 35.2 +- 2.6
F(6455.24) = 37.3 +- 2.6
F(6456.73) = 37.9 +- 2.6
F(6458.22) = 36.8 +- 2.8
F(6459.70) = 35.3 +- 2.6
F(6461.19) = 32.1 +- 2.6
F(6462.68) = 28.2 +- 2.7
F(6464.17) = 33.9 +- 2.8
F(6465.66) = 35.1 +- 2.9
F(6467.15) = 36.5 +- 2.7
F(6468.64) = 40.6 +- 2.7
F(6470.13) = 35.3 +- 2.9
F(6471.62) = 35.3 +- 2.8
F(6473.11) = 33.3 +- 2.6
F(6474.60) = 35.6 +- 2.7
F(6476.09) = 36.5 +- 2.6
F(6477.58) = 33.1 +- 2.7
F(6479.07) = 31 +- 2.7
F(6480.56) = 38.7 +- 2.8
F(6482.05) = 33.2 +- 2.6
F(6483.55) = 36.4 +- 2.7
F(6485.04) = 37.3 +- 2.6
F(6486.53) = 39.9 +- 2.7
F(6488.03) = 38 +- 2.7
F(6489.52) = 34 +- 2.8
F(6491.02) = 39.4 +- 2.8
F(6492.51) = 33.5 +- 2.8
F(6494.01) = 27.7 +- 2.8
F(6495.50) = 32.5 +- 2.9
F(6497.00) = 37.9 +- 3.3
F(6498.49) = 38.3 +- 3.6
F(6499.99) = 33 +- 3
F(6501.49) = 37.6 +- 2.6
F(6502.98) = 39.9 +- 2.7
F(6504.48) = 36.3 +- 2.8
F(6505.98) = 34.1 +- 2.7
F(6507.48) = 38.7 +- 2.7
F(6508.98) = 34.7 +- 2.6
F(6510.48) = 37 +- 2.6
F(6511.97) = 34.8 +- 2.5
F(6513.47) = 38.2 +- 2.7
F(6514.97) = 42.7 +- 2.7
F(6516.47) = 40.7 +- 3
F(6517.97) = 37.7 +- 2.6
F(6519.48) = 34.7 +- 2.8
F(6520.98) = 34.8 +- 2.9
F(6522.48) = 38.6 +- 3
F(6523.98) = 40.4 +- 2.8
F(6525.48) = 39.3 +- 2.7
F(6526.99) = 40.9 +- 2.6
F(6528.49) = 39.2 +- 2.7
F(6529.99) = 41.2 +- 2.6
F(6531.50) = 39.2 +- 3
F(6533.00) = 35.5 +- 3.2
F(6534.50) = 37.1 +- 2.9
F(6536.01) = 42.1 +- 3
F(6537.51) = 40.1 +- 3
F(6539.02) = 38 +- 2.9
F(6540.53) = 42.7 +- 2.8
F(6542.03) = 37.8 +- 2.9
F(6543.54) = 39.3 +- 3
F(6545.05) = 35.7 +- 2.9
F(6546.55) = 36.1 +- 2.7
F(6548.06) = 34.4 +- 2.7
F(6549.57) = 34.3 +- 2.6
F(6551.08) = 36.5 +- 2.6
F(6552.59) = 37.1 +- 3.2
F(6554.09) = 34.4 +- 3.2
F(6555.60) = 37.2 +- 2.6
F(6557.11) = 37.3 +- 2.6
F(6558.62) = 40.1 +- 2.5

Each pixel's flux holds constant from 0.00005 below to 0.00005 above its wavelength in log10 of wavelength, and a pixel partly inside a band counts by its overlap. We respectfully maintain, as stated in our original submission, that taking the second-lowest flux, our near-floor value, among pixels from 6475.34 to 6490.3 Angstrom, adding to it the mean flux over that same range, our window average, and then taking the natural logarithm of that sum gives 4.23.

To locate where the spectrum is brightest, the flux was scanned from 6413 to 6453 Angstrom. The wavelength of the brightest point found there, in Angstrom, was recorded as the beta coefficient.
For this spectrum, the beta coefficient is 6416.71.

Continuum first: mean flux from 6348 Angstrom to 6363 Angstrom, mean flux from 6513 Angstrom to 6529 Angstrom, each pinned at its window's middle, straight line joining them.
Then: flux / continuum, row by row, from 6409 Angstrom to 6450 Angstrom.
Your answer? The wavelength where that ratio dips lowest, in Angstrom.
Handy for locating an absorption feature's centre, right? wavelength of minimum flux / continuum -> 6412.28 Angstrom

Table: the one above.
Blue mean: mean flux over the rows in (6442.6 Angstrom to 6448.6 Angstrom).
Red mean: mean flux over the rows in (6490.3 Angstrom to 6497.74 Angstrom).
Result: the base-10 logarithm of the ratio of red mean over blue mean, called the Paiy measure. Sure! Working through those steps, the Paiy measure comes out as -0.02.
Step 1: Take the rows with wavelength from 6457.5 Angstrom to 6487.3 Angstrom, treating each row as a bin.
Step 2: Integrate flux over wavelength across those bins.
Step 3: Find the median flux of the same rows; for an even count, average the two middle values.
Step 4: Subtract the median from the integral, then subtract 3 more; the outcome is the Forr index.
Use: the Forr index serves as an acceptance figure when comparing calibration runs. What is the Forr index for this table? 1011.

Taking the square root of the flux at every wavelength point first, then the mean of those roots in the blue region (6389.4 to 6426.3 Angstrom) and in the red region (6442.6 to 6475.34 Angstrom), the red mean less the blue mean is 0.135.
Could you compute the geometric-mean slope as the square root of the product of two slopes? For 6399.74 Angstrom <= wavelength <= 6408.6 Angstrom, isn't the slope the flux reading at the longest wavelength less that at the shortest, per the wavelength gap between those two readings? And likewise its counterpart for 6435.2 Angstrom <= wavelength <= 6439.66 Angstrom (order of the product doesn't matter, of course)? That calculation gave 0.1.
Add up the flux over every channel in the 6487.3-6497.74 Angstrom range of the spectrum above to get 243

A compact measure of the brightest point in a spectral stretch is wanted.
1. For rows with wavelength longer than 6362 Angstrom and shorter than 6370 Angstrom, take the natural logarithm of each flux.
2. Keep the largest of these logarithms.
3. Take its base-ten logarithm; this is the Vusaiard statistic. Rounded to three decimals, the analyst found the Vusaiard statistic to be 0.567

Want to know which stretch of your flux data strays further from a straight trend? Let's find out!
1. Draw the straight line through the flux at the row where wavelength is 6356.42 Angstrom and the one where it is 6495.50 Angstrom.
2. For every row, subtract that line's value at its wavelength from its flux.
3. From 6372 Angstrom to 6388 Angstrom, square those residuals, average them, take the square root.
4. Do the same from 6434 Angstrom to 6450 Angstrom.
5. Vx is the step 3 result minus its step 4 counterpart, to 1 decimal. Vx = 1.6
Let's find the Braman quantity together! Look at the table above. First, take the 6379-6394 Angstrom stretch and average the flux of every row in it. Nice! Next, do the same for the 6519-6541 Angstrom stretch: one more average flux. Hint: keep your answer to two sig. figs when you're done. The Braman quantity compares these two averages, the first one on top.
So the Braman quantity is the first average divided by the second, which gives 0.84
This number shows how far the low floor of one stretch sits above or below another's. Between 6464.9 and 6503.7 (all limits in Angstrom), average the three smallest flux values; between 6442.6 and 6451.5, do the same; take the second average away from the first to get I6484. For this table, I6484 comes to -3.6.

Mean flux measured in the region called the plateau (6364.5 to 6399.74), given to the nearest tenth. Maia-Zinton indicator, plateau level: 32.7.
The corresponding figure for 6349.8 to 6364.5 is 35.1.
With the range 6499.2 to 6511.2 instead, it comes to 36.4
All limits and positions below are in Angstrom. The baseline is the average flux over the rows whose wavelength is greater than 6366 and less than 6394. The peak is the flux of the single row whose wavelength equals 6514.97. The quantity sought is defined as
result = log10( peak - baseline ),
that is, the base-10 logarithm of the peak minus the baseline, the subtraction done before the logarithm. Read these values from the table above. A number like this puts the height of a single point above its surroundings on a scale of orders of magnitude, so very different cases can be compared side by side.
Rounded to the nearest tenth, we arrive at 1.0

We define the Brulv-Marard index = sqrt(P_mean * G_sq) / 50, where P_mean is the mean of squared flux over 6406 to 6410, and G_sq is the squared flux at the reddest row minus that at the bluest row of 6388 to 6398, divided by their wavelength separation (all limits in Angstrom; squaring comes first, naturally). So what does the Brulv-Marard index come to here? 2.6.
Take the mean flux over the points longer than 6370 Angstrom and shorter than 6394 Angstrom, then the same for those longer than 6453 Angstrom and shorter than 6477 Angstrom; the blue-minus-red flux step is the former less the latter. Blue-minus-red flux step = -2.7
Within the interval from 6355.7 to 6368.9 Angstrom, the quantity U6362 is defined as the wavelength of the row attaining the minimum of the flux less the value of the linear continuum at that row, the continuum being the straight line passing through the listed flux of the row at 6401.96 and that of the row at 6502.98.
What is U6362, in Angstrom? 6365.21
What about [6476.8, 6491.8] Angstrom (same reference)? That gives 6479.07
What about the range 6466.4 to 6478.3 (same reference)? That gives 6477.58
